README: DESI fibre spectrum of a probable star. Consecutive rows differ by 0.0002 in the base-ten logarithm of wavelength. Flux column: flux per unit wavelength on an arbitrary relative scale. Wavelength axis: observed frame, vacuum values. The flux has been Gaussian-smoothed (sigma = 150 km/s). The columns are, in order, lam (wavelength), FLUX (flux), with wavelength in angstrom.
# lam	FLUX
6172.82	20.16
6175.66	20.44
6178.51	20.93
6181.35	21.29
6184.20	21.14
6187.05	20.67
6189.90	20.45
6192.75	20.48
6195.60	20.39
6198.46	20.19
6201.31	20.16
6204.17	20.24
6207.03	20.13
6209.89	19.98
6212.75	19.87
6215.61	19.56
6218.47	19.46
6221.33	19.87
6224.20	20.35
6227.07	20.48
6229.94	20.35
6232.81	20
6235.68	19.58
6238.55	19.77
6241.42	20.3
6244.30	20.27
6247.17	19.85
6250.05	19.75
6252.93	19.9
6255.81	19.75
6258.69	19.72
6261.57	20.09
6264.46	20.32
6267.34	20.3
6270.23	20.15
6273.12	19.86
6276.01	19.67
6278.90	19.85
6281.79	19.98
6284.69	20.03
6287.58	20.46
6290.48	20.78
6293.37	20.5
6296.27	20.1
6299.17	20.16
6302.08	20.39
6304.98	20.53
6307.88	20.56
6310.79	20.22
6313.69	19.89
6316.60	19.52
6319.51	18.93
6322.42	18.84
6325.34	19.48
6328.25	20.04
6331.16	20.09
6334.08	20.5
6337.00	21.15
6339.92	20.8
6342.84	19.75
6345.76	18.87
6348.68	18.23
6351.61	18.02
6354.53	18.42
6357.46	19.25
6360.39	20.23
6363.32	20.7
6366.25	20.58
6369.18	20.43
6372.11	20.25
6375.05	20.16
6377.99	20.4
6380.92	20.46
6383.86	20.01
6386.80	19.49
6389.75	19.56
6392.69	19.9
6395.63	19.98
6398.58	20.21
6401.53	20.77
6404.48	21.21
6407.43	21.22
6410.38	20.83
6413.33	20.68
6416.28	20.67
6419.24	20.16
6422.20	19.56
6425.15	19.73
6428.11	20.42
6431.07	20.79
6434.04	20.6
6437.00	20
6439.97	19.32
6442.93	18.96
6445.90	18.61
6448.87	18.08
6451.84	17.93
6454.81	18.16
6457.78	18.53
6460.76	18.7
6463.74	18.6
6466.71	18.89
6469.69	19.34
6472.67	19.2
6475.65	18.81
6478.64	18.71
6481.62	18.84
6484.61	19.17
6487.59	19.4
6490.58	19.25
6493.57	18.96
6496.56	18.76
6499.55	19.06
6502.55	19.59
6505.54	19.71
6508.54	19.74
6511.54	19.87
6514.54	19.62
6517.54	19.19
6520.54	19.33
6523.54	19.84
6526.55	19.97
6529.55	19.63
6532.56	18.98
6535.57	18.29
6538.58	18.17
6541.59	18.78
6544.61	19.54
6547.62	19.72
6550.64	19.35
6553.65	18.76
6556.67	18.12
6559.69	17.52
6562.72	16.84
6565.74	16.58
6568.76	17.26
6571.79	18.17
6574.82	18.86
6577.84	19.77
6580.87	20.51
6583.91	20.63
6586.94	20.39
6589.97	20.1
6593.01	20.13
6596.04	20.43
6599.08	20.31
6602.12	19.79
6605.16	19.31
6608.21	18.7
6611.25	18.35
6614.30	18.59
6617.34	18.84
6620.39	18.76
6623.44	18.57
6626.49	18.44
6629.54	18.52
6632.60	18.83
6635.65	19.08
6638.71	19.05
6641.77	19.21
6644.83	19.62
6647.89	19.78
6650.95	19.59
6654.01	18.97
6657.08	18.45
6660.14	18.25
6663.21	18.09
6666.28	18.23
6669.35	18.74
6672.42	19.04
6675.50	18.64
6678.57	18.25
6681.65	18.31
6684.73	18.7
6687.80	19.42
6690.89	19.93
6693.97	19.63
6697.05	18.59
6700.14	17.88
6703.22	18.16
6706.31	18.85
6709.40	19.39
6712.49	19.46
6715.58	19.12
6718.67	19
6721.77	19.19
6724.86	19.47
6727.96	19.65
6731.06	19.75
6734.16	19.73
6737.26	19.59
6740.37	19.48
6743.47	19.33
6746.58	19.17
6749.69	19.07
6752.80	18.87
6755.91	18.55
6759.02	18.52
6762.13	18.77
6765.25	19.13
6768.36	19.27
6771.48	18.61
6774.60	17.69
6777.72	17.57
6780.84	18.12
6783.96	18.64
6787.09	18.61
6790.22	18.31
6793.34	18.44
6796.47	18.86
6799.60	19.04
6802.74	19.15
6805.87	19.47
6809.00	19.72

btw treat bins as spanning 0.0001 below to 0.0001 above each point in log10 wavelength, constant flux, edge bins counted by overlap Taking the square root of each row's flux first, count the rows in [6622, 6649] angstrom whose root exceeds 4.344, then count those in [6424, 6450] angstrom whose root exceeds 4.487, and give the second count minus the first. -2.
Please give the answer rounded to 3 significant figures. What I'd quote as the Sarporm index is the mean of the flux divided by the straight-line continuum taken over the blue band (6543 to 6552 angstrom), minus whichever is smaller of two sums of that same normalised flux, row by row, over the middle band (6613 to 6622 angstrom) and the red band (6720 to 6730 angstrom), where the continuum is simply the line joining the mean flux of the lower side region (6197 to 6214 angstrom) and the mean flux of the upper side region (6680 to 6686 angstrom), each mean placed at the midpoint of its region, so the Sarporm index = -1.97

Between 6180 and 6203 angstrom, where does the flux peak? 6181.35 angstrom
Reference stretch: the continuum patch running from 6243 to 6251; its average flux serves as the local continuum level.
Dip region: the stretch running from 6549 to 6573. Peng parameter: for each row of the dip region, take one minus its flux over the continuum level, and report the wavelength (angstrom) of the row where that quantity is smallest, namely 6550.64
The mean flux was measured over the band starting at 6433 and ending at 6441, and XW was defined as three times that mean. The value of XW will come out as 59.9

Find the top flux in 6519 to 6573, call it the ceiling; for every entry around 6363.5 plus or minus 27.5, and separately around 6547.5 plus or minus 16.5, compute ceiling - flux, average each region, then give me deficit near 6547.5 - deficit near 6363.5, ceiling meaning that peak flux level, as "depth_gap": 1.3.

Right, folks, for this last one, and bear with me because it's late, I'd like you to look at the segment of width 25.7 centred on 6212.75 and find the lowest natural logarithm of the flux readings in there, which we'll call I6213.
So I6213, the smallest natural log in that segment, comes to 2.97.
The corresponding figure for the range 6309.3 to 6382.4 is 2.89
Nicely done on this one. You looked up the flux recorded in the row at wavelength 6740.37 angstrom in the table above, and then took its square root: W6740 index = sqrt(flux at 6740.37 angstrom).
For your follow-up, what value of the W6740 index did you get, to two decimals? 4.41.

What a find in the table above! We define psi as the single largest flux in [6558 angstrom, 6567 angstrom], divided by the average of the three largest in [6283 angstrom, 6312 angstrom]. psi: 0.85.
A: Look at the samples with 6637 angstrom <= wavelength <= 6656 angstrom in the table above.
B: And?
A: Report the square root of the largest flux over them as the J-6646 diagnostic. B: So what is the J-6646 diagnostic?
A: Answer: 4.45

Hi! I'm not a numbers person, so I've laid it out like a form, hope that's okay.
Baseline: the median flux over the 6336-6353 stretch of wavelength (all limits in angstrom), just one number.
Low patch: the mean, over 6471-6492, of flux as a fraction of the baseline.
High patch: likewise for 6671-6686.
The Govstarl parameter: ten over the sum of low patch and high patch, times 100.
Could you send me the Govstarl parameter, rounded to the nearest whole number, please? 513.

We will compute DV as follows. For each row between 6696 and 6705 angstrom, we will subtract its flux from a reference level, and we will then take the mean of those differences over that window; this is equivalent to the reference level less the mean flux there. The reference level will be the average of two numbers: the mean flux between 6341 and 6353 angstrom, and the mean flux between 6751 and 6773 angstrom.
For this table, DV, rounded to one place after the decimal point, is 0.6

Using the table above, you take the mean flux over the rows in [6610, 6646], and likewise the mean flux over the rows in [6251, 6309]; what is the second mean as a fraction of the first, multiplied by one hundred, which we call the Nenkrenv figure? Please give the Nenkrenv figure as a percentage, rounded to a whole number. 107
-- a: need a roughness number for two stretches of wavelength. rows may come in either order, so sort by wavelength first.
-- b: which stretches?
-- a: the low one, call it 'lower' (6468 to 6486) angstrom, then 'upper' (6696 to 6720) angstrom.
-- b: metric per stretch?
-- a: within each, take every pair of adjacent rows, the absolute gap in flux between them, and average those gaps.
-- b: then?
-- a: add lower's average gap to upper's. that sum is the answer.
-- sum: 0.61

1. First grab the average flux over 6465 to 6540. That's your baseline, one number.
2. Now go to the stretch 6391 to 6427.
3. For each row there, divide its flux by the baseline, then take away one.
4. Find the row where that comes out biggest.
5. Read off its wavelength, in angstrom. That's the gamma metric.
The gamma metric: 6407.43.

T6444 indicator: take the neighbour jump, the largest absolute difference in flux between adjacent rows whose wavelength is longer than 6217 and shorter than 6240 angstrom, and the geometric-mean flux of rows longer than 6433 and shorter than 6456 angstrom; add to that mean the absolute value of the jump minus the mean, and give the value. 37.4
